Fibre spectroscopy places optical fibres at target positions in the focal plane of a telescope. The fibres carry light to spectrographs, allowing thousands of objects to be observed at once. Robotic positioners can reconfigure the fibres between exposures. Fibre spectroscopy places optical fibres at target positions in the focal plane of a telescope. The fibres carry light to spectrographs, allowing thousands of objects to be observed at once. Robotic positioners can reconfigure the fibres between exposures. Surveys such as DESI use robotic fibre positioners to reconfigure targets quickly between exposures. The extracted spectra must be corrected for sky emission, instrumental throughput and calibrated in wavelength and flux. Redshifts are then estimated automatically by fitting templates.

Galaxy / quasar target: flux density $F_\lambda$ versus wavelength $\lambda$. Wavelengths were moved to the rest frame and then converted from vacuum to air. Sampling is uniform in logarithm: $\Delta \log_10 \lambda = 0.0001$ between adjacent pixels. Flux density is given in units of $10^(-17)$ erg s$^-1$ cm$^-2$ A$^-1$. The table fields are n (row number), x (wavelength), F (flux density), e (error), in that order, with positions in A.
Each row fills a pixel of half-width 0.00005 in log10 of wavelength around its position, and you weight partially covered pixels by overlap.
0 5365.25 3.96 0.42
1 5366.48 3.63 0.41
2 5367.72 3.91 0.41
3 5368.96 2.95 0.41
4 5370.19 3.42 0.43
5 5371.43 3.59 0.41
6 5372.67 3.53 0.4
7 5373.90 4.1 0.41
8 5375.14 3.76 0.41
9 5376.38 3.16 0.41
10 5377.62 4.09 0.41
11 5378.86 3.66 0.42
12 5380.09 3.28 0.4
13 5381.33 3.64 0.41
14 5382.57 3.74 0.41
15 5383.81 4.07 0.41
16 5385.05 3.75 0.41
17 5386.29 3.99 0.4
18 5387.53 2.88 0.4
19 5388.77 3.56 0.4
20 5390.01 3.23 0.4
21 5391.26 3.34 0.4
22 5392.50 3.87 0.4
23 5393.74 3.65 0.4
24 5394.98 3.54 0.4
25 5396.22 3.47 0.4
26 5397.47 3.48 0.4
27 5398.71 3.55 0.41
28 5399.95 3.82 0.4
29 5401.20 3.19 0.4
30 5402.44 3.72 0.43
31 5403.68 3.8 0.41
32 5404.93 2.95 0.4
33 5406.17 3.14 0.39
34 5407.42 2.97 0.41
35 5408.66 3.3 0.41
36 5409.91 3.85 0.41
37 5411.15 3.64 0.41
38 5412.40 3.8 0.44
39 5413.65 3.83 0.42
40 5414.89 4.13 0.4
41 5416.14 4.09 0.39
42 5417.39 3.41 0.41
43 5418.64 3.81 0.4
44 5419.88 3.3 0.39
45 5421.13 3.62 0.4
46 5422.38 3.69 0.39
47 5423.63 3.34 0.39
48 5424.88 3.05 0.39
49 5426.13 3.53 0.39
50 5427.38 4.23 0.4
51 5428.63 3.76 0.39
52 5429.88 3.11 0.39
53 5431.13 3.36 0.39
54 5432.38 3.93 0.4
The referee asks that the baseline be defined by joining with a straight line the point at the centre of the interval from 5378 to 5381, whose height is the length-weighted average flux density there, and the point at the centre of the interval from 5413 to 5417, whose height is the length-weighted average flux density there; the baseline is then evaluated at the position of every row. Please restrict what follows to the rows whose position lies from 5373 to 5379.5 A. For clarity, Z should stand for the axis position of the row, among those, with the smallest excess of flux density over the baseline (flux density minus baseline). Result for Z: 5376.38 A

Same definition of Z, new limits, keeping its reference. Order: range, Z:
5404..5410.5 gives 5407.42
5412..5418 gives 5417.39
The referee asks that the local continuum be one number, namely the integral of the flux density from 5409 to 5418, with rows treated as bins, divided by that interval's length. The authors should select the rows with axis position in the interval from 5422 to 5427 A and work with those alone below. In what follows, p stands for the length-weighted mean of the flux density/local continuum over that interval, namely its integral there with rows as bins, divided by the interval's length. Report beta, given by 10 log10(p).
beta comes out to -0.45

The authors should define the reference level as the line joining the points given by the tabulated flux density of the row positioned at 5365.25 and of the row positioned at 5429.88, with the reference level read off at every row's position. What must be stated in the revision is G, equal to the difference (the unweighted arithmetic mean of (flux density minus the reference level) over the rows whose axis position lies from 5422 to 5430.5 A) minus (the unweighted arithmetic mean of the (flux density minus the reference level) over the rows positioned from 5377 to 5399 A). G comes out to 0.4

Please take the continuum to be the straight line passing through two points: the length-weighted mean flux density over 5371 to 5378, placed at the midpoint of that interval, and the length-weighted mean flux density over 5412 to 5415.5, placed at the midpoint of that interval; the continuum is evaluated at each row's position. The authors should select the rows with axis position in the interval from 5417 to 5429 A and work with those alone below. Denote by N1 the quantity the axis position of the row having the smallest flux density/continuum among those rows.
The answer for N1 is 5424.88 A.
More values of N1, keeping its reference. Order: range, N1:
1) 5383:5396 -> 5387.53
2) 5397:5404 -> 5401.20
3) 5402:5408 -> 5404.93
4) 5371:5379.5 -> 5376.38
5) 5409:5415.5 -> 5411.15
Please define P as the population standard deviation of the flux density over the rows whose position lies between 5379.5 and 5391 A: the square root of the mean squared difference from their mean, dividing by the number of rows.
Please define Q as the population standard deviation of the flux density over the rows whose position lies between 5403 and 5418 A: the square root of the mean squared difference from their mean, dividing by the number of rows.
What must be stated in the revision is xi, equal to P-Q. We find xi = -0.034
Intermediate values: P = 0.360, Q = 0.395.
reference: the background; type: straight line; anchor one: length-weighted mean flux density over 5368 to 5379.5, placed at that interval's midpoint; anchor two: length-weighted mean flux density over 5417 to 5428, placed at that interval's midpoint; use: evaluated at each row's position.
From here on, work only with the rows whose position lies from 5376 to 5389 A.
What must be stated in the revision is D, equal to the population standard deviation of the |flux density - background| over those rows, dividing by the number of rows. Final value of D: 0.212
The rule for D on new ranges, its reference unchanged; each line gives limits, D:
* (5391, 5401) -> 0.097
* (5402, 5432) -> 0.187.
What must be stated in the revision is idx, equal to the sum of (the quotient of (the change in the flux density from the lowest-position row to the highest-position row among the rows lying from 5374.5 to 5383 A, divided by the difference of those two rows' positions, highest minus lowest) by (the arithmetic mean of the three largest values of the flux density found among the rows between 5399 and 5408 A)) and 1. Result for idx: 0.999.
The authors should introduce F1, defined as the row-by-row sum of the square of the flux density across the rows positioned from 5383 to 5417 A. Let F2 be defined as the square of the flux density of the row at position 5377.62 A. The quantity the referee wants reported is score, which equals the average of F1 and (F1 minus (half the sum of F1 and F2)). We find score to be 258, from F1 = 349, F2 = 16.7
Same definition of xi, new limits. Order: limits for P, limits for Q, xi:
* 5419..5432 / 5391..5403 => 0.131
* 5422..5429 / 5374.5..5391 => 0.011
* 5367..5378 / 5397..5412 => 0.058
